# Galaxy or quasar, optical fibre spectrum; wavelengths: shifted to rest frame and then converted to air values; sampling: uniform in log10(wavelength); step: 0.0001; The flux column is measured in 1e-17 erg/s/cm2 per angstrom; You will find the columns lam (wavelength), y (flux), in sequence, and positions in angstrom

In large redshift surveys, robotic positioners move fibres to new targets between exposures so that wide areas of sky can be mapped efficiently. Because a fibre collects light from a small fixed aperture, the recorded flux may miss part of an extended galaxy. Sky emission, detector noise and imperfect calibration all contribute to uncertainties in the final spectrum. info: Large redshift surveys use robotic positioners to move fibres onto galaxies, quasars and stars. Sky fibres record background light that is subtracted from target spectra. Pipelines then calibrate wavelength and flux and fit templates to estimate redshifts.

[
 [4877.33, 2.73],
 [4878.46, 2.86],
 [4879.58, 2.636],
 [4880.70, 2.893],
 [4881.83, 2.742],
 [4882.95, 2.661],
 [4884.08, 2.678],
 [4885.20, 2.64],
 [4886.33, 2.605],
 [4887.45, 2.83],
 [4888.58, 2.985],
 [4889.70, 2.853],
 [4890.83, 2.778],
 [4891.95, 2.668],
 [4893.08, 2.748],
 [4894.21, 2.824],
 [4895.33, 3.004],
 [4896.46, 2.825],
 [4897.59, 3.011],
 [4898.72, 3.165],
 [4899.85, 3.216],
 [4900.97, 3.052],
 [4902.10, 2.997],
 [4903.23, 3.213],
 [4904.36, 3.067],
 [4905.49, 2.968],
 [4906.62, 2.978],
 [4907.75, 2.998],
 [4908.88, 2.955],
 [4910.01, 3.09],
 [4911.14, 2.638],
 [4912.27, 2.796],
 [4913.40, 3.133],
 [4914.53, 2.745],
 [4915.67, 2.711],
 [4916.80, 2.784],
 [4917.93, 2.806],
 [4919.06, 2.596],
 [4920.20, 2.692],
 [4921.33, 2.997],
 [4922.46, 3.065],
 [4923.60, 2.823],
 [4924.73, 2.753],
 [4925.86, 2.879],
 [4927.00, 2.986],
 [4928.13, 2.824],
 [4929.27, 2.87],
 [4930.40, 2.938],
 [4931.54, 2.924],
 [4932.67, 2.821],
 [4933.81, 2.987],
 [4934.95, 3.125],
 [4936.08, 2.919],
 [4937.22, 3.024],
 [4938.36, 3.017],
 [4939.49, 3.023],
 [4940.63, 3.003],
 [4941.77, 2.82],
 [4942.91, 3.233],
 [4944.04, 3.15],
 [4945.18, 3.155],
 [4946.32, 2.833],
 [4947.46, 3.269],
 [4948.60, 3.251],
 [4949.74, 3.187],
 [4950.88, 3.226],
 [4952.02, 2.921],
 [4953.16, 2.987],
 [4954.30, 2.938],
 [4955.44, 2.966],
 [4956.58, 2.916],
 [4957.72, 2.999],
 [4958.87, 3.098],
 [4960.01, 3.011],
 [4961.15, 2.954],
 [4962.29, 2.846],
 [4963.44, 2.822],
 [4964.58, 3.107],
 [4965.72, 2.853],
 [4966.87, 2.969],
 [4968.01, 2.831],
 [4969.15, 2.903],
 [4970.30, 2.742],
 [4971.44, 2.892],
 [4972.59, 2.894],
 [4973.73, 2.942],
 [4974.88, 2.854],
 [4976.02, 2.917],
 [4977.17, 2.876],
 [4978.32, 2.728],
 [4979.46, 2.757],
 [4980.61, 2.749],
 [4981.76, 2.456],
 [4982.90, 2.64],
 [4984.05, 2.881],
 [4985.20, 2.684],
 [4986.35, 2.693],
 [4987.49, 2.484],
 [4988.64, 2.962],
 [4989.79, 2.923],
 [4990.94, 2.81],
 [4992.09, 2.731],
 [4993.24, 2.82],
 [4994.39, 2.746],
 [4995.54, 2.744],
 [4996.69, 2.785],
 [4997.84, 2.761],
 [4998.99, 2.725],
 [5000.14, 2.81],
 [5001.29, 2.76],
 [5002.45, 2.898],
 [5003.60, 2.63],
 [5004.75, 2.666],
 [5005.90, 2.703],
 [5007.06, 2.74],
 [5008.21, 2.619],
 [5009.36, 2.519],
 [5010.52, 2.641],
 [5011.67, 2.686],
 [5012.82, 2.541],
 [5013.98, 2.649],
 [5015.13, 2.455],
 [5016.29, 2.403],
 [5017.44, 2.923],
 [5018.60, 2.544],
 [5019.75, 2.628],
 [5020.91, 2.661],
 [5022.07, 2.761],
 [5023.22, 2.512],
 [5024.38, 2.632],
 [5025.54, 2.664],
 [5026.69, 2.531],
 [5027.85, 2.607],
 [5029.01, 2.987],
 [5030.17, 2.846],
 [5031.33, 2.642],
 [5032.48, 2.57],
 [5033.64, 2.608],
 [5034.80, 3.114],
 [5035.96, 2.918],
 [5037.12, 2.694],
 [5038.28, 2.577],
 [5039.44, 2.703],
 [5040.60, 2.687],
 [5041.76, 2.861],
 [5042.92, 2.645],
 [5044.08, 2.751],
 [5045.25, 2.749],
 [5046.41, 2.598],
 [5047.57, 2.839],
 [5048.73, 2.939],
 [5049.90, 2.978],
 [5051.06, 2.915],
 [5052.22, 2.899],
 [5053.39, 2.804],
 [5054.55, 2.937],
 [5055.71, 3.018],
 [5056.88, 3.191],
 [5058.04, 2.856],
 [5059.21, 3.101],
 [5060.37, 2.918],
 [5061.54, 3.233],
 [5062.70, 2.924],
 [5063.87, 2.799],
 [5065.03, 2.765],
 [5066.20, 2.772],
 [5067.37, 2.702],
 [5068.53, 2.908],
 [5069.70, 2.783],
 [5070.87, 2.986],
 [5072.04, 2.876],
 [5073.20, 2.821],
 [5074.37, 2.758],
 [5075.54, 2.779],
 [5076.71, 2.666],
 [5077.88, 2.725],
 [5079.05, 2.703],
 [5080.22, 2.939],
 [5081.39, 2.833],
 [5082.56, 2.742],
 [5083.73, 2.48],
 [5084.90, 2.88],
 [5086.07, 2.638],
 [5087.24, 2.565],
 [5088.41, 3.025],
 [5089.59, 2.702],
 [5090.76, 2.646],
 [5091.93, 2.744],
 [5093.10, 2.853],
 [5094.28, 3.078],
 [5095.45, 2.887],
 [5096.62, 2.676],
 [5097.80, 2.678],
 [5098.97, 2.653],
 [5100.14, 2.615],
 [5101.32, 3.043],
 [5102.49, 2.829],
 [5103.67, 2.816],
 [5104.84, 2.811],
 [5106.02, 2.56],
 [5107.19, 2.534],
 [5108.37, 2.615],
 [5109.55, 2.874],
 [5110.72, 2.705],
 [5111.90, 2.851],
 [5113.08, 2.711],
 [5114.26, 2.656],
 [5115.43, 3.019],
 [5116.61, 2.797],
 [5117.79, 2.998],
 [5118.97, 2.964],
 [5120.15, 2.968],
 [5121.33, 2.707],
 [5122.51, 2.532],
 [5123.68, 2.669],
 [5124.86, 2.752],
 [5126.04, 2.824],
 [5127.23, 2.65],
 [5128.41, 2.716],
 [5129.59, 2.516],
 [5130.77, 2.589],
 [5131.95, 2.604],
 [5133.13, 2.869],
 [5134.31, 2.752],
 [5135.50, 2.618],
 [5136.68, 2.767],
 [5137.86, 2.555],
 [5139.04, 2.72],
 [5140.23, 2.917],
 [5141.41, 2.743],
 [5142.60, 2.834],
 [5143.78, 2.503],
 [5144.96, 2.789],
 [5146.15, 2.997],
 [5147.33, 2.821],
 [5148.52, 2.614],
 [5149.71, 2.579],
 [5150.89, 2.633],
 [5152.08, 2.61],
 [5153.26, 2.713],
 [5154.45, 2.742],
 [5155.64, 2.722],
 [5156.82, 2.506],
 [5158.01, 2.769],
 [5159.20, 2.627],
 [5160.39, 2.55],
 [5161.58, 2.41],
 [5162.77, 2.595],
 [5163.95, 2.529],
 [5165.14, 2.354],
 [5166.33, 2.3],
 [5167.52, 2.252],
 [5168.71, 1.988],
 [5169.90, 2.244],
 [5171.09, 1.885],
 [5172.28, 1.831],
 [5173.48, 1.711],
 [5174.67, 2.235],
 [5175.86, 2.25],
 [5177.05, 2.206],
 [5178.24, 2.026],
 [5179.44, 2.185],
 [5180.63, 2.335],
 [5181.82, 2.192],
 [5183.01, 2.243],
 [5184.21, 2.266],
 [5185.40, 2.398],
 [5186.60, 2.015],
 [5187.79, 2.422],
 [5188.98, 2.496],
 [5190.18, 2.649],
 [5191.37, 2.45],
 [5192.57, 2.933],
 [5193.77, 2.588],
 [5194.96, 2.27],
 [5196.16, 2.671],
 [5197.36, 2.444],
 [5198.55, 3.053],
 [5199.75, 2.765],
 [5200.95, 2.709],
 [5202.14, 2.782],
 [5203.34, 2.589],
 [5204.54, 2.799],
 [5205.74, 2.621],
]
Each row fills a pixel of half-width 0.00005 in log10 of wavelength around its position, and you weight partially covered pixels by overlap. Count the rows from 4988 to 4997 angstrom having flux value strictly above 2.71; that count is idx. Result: 8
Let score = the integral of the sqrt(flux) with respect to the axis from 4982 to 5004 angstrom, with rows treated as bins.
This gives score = 37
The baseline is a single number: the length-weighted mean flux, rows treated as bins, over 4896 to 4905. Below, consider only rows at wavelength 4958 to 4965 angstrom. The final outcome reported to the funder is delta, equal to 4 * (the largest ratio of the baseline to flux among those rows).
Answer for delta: 4.4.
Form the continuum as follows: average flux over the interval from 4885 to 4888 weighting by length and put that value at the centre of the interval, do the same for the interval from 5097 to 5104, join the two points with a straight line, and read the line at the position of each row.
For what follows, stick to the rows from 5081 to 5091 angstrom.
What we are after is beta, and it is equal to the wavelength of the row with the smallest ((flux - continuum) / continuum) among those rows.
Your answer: 5083.73 angstrom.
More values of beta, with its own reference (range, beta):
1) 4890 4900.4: 4891.95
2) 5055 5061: 5058.04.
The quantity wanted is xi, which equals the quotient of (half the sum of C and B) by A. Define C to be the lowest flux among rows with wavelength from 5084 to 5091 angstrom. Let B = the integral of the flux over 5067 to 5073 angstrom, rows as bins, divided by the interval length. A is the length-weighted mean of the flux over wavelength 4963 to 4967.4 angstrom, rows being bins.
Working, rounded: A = 2.94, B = 2.86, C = 2.565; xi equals 0.922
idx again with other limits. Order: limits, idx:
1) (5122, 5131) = 3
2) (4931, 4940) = 8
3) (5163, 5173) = 0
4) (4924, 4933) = 8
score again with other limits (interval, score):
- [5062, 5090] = 47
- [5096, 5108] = 20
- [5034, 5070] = 61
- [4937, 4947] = 17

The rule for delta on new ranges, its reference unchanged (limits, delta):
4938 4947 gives 4.4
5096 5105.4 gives 4.7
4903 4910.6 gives 4.2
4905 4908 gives 4.1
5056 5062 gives 4.3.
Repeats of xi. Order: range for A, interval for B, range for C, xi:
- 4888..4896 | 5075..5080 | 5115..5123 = 0.928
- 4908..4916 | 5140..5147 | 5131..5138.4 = 0.930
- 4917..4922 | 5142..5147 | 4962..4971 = 0.993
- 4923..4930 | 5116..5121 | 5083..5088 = 0.944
